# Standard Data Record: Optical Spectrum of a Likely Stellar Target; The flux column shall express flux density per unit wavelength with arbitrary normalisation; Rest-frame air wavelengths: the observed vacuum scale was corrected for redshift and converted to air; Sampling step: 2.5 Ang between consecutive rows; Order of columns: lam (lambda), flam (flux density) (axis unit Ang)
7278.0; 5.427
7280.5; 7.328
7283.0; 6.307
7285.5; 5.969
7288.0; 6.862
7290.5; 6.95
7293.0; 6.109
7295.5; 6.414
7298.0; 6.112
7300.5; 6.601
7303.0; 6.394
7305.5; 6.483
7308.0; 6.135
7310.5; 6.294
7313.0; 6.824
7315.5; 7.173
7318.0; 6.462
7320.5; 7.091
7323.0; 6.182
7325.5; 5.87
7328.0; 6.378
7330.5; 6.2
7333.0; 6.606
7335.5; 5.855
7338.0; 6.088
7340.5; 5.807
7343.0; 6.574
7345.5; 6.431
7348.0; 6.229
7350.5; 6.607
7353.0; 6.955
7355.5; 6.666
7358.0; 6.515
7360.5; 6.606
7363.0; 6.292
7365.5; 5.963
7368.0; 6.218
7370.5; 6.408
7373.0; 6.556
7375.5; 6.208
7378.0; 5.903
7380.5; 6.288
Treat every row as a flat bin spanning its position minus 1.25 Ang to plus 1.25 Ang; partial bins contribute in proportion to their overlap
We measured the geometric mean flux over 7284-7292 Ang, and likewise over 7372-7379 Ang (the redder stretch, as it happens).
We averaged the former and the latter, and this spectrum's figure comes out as 6.40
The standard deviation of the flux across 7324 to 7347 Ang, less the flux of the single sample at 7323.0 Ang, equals -5.9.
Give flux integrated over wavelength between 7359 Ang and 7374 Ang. 95.1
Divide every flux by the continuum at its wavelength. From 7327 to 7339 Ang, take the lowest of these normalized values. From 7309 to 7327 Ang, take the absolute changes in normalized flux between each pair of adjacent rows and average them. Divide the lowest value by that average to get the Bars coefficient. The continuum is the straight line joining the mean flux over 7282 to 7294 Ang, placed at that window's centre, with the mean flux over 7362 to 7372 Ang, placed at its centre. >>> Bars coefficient 10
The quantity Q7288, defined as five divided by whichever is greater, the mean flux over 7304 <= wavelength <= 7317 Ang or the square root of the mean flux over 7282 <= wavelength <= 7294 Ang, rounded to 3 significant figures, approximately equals 0.760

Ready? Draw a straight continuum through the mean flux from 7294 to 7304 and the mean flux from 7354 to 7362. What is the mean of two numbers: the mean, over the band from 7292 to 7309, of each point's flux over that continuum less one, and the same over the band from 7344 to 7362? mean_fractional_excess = -0.005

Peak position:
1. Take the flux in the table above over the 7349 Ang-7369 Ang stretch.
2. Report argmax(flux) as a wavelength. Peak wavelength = 7353.0 Ang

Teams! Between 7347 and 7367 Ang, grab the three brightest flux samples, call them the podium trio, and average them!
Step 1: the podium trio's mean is 6.7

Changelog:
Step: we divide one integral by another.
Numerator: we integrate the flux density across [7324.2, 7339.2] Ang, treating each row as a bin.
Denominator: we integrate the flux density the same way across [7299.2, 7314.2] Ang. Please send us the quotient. 0.96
